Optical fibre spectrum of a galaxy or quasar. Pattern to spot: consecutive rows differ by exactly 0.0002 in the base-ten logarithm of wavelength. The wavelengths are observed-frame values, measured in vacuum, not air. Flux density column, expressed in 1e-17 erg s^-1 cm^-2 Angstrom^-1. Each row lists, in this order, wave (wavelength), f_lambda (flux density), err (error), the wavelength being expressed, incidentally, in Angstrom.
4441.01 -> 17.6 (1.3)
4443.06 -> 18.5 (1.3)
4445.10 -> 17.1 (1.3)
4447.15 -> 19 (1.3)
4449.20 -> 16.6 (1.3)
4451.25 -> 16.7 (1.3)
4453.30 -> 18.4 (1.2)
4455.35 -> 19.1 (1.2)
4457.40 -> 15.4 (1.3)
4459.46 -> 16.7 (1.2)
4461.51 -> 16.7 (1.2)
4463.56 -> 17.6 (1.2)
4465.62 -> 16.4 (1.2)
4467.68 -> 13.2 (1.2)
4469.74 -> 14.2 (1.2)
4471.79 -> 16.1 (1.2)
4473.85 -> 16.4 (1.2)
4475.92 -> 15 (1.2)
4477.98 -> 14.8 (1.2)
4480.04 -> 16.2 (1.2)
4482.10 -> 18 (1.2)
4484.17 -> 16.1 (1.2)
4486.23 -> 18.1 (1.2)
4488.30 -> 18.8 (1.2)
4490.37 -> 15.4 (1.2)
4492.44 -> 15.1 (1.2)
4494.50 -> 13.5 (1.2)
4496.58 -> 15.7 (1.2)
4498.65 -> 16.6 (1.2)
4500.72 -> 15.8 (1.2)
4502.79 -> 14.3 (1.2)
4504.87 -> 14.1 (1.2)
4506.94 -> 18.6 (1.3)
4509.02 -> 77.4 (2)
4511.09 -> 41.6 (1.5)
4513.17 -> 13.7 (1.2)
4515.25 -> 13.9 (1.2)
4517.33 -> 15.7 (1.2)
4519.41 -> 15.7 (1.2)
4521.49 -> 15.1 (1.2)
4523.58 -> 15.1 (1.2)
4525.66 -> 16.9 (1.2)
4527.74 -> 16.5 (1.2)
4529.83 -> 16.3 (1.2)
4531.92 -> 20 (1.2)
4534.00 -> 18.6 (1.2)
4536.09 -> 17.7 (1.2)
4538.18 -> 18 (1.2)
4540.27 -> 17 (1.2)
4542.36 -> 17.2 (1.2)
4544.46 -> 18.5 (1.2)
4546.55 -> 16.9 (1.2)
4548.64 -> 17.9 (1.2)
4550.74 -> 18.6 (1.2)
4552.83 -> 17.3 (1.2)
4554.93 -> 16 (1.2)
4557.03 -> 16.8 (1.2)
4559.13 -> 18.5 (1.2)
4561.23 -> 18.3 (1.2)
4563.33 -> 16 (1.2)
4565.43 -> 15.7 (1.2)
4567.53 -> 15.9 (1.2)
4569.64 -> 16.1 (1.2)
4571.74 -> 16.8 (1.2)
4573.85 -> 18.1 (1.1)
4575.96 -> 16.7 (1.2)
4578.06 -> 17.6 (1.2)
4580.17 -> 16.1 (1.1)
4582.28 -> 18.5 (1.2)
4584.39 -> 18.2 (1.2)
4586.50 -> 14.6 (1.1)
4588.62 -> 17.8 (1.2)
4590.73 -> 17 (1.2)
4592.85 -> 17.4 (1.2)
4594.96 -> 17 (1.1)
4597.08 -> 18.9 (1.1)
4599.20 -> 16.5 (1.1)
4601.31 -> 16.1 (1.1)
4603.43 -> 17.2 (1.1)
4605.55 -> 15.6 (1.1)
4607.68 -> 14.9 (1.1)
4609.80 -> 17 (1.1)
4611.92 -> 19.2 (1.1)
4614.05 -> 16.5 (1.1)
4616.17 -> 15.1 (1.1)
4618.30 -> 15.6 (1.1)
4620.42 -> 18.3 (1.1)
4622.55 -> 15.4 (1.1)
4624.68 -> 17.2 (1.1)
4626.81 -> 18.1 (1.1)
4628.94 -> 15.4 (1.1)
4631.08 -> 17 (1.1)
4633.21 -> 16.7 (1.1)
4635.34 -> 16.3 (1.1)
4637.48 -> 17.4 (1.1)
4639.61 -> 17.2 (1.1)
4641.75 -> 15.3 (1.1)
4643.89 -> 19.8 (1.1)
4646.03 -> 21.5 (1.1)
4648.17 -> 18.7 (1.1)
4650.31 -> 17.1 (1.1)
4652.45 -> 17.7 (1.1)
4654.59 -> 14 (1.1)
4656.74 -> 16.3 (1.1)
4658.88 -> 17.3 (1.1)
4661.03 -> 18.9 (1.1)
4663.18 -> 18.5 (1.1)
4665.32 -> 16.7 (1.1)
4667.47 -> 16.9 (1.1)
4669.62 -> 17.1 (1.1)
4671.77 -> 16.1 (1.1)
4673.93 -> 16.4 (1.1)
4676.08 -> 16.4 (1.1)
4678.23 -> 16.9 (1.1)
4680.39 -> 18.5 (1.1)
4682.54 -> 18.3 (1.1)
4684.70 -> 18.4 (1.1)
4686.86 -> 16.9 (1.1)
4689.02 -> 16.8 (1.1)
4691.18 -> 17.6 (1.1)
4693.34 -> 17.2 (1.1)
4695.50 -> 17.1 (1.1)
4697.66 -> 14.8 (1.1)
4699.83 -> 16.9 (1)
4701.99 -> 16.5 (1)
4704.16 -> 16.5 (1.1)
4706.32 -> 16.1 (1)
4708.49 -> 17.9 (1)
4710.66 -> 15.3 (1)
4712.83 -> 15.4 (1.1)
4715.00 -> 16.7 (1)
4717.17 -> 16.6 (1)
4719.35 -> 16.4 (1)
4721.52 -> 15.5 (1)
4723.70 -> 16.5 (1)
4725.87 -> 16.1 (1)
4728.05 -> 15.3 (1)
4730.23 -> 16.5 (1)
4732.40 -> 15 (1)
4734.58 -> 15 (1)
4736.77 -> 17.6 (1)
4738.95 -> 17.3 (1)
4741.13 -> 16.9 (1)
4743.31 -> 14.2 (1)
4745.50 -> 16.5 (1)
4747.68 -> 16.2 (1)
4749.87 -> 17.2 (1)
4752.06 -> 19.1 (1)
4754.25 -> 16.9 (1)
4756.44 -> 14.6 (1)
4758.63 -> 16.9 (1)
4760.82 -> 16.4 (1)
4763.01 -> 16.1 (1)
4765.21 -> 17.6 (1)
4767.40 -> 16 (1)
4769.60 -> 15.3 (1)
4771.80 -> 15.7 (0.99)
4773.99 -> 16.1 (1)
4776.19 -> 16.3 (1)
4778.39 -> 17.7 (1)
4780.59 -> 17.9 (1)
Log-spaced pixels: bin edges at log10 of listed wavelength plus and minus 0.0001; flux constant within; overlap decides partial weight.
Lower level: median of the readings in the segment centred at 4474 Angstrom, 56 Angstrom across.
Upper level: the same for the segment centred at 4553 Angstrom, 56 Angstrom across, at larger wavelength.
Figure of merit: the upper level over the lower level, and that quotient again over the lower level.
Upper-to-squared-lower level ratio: 0.0632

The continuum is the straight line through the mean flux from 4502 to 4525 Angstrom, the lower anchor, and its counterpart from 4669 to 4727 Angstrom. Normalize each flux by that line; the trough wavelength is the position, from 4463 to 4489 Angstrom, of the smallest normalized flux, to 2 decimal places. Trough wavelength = 4467.68 Angstrom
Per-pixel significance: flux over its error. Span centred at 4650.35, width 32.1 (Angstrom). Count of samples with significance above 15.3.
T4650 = 10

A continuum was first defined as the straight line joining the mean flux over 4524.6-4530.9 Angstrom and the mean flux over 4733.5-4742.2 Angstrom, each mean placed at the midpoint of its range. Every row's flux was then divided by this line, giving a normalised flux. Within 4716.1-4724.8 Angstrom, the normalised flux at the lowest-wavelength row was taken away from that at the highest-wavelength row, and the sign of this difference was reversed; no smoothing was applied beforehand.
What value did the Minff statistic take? 0.01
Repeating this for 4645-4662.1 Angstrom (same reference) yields 0.16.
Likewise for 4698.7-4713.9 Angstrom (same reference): 0.09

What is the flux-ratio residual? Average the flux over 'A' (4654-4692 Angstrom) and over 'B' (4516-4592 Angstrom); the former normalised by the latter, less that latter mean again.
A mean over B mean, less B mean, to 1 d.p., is -16.0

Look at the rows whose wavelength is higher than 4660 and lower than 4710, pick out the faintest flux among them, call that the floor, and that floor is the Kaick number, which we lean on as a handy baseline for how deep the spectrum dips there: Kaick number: 14.8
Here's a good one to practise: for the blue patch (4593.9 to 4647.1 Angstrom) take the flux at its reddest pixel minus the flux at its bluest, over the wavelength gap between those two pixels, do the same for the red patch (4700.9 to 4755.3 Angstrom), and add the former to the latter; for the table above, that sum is 0.10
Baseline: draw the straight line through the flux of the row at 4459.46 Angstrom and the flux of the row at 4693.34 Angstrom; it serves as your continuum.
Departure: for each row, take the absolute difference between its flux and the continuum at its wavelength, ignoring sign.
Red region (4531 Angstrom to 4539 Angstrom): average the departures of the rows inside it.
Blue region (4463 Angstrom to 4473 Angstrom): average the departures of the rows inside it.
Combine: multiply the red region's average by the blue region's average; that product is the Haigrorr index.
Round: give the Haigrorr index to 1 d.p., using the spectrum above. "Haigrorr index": 2.7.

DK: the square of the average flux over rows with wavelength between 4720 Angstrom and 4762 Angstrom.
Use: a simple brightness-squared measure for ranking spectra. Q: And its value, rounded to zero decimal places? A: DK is 266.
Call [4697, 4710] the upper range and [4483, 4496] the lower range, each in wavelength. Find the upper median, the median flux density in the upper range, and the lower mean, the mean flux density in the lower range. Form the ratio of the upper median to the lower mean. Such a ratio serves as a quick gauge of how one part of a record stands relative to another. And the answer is 1.02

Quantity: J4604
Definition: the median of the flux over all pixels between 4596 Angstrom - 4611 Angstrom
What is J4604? 16.5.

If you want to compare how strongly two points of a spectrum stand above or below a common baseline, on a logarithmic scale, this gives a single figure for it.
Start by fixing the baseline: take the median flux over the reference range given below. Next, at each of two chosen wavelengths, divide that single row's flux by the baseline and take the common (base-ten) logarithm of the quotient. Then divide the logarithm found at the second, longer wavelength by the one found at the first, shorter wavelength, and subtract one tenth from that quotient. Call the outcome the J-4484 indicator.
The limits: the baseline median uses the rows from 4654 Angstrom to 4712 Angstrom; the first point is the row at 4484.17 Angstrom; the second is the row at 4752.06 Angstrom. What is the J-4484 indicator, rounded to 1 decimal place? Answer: -2.6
